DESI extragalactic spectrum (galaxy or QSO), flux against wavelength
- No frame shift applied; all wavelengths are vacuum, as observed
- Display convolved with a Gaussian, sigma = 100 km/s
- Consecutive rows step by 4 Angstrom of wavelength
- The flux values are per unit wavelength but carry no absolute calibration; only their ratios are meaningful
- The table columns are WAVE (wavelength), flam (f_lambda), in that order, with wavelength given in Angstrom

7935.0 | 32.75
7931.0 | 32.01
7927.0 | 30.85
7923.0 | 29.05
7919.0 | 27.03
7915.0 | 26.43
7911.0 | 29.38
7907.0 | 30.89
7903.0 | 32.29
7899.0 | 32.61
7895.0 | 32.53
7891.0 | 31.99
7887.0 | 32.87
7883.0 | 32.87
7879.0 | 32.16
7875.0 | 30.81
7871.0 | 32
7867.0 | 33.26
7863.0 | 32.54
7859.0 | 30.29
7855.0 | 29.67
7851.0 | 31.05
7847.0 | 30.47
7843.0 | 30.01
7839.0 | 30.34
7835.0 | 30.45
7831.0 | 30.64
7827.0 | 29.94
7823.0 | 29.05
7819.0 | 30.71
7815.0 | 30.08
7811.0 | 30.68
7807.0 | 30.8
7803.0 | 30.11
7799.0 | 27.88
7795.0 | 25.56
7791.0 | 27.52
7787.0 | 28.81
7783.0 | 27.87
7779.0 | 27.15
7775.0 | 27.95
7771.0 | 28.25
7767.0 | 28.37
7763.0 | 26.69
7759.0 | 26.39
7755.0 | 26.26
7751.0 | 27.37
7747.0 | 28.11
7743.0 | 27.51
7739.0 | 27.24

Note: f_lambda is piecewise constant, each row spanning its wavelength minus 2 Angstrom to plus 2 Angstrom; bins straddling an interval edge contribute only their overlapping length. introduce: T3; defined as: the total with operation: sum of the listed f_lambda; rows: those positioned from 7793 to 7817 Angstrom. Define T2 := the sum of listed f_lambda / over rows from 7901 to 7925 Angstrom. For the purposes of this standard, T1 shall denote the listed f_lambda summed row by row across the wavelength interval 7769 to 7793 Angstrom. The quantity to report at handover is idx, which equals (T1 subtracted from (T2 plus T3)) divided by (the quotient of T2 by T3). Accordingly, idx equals 183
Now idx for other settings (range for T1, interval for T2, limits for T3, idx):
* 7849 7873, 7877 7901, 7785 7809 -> 155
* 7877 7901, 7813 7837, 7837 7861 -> 169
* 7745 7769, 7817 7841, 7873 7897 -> 225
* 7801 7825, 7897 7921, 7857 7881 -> 201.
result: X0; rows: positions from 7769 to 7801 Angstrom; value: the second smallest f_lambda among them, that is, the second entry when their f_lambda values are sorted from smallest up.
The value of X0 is 27.15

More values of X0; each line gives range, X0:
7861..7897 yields 31.99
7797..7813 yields 30.11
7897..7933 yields 27.03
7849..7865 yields 30.29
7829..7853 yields 30.34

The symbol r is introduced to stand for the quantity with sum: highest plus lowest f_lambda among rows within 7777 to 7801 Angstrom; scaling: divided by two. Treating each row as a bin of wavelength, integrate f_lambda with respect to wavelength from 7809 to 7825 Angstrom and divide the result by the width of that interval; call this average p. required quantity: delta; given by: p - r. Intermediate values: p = 30.1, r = 27.2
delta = 2.9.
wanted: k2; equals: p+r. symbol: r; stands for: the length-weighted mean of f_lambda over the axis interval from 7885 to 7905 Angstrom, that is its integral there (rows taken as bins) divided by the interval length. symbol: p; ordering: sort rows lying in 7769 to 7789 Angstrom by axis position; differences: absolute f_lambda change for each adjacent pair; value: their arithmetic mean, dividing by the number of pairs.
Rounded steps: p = 0.69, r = 32.5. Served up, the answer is 33.1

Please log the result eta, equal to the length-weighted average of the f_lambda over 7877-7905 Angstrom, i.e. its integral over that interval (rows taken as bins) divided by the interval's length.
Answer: 32.5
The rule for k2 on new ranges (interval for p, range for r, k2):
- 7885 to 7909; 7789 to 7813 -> 29.4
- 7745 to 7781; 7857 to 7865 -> 32.1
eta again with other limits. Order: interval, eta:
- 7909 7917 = 27.9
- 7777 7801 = 27.5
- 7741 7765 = 27.1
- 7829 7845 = 30.4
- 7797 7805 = 29.0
